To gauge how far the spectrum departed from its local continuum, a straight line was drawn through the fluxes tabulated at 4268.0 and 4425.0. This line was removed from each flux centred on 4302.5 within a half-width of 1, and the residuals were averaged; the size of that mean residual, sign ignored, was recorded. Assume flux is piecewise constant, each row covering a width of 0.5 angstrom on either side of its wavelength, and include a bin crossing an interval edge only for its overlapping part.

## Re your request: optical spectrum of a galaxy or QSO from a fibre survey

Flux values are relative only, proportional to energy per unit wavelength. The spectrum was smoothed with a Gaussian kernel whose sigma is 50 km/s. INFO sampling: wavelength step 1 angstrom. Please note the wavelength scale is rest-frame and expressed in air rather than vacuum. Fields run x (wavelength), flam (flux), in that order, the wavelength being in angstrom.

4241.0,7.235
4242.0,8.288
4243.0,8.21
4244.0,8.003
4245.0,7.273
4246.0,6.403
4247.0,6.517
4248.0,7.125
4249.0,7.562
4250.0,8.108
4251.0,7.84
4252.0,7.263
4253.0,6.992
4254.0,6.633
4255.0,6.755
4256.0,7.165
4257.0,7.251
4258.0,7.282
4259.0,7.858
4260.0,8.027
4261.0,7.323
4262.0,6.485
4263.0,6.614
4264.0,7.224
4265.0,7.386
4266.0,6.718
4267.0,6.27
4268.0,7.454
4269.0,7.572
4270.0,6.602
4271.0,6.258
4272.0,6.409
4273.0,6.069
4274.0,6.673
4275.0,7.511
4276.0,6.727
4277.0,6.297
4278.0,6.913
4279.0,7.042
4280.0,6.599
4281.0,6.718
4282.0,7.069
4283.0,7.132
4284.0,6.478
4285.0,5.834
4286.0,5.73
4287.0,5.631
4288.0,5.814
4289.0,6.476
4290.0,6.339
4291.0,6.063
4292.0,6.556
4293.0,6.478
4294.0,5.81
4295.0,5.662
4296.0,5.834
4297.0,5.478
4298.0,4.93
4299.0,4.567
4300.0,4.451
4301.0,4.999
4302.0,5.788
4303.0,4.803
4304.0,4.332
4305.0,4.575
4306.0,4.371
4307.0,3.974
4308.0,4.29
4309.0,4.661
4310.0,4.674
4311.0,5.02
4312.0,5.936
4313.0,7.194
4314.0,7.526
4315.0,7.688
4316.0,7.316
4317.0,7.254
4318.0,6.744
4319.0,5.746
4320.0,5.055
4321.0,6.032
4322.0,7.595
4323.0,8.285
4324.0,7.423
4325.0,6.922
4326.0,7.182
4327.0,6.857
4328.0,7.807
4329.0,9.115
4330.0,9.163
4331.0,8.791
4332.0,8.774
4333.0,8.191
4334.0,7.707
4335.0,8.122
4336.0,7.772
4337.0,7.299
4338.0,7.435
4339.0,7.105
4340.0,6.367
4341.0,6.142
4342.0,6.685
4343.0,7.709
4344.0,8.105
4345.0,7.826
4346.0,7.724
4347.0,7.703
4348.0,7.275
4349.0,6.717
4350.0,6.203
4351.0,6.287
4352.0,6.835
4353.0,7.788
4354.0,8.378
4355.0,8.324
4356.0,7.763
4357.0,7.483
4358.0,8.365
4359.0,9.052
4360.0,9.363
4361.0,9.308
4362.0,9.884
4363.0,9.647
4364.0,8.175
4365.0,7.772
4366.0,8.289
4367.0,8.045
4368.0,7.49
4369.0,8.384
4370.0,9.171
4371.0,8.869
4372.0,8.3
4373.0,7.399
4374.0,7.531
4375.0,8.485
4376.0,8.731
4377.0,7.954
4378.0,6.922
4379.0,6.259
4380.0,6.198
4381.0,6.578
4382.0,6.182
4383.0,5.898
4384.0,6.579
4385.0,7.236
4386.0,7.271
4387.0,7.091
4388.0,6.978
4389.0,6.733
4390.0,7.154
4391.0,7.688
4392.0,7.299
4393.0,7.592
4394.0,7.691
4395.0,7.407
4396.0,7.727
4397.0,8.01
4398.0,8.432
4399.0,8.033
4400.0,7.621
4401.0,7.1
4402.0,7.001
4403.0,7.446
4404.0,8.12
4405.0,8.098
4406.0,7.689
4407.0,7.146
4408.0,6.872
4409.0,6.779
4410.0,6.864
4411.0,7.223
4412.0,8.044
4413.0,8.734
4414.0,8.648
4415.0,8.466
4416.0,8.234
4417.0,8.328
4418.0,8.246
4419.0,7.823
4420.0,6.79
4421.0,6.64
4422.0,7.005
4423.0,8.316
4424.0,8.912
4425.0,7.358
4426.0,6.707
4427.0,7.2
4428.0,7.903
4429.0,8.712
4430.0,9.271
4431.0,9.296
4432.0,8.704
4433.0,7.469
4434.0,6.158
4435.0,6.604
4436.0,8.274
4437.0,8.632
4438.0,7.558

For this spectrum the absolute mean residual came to 2.1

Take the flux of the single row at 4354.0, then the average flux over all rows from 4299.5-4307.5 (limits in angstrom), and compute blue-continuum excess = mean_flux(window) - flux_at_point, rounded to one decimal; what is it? -3.7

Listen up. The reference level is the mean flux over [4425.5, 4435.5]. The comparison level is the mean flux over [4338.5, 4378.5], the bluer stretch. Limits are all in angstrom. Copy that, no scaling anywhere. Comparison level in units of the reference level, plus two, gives 3.01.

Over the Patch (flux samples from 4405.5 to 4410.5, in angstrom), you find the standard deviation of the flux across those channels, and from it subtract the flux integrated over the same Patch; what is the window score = -35.0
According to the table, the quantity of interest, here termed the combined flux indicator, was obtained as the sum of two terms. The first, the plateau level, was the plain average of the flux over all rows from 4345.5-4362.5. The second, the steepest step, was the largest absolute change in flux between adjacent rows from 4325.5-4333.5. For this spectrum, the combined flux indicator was 9.2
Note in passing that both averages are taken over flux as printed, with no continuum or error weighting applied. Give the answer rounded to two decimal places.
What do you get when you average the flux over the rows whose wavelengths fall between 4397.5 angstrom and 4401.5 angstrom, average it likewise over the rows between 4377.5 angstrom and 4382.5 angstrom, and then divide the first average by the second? 1.21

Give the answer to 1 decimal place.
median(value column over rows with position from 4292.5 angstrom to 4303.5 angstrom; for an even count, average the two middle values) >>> 5.5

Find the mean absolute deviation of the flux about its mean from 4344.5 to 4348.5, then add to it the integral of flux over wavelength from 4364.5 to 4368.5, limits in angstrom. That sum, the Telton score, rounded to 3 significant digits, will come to 31.8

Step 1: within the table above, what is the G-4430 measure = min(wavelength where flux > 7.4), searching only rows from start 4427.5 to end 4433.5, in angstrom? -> 4428.0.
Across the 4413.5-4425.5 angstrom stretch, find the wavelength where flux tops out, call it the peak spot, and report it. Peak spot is 4424.0 angstrom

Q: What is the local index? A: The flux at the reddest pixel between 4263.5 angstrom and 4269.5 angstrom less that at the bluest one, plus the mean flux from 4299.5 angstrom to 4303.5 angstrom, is 5.4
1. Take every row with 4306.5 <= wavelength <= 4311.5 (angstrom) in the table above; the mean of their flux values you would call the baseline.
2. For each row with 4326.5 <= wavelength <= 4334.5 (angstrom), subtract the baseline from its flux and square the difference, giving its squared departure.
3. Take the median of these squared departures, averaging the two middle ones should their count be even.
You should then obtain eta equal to 15.8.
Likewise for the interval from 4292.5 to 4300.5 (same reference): 1.1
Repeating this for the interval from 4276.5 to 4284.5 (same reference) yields 5.3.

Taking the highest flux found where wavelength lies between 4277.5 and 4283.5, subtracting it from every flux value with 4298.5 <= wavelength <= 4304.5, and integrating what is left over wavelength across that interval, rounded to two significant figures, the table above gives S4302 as -14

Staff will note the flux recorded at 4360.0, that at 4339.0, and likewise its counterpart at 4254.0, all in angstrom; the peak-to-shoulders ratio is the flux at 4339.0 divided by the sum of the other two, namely 0.44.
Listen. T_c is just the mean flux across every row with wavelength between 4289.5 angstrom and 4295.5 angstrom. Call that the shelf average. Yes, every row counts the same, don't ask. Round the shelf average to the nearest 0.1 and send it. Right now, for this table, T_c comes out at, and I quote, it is 6.2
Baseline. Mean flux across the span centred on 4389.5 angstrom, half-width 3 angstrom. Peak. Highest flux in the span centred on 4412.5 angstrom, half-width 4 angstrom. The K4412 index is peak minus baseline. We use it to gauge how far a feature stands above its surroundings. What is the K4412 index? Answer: 1.6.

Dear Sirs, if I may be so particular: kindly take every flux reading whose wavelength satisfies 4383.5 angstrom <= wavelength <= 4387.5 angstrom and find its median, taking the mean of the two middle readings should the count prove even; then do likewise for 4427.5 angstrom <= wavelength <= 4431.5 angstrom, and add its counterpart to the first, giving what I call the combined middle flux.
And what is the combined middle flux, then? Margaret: 16.2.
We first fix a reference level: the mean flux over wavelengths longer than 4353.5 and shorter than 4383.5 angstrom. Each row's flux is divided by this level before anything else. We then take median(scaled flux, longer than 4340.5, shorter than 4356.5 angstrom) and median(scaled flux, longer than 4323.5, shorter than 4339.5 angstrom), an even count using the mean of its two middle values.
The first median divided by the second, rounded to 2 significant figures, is 1.0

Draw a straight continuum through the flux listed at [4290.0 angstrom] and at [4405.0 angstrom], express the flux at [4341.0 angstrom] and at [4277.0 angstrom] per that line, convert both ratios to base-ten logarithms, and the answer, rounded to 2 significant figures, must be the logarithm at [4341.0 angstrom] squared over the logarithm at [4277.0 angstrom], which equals 0.38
